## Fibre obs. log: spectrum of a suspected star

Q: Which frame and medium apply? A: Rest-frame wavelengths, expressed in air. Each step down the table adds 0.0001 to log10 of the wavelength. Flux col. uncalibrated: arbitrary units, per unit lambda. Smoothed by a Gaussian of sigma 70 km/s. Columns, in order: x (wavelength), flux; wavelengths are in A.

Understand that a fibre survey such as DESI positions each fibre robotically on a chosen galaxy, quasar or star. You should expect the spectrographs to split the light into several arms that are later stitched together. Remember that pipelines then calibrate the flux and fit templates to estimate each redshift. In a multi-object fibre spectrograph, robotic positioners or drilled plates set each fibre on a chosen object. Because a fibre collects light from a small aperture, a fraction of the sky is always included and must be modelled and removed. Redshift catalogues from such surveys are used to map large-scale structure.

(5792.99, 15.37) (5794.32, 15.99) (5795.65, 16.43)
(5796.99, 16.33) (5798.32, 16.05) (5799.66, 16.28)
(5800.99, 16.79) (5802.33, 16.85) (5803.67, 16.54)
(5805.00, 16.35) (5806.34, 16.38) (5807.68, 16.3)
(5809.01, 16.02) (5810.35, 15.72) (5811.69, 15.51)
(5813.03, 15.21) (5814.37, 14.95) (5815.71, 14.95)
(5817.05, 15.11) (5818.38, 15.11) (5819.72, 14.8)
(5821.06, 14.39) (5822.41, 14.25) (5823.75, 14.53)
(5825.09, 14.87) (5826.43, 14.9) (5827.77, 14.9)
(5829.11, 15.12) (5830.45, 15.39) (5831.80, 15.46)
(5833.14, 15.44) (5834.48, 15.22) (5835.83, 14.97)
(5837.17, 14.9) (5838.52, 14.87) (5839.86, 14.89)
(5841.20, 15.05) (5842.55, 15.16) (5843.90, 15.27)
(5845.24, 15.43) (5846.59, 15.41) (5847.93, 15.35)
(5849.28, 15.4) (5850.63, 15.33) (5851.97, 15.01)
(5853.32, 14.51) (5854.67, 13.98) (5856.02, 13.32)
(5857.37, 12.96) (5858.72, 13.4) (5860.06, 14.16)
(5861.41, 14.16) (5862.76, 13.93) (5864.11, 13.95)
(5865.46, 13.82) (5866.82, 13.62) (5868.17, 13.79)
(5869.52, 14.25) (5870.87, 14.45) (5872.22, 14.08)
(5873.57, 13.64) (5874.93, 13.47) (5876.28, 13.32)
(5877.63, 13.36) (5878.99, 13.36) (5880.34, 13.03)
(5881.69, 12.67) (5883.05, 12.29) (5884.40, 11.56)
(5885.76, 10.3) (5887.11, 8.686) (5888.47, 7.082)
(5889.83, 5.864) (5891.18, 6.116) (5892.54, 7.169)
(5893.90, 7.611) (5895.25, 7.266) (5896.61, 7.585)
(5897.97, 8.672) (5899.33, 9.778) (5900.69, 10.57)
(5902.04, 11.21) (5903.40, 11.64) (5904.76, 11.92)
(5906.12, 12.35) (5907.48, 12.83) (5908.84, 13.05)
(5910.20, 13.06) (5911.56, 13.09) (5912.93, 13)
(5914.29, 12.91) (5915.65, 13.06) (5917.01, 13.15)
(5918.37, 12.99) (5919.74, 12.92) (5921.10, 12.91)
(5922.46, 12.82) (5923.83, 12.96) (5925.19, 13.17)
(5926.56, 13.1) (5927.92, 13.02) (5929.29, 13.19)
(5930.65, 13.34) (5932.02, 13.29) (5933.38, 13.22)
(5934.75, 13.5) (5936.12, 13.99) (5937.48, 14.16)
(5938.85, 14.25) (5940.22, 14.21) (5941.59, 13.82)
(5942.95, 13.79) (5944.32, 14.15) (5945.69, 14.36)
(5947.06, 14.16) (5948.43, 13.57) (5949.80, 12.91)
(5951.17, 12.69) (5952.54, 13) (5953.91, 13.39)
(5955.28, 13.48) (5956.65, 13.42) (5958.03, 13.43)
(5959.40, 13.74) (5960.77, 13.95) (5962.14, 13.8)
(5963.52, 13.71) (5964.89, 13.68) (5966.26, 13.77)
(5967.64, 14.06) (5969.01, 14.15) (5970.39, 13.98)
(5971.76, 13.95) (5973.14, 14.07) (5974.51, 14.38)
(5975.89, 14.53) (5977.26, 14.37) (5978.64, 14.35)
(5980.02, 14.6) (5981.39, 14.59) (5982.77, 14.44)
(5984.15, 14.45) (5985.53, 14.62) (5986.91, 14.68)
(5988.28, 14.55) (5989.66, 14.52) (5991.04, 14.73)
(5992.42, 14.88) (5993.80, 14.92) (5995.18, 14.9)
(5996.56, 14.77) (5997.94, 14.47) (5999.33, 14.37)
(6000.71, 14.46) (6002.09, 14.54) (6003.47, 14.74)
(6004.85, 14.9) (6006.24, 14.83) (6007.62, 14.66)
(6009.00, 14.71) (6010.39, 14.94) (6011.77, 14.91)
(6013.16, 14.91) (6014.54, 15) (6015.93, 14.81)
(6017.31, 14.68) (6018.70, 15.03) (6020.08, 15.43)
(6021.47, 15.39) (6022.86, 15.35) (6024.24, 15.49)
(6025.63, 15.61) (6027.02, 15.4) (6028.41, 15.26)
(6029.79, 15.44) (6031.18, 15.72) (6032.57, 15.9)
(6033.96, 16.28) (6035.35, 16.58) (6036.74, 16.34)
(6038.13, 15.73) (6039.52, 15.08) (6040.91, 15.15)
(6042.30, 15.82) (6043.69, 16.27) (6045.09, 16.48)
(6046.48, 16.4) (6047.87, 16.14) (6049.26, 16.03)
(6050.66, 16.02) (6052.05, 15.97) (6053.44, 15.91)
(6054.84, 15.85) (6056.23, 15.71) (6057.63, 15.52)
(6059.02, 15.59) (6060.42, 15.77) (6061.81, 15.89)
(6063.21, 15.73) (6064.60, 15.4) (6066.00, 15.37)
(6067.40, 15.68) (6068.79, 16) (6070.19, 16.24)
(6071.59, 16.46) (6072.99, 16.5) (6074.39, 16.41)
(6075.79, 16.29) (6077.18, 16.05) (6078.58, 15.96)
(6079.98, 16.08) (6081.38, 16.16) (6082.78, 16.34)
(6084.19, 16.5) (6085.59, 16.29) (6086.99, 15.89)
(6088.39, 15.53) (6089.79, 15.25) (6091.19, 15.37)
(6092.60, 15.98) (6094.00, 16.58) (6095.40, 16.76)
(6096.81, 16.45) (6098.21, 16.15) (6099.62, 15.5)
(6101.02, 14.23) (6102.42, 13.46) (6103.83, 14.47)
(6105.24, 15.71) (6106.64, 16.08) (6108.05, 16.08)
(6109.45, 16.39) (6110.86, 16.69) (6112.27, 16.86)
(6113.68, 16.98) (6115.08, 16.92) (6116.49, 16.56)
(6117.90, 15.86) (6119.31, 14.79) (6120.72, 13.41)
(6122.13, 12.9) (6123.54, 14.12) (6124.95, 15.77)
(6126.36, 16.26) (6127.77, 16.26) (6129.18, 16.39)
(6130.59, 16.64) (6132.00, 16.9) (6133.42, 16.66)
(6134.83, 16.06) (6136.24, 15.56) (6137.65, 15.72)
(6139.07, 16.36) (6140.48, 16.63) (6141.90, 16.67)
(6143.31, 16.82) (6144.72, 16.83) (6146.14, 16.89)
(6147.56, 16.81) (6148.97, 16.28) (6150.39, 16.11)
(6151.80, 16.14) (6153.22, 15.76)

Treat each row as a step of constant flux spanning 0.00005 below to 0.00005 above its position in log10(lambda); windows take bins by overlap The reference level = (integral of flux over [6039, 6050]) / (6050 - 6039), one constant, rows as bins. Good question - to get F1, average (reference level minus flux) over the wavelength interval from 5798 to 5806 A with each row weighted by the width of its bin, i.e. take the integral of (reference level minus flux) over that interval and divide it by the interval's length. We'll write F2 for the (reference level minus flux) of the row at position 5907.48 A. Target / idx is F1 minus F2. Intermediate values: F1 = -0.6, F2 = 3.1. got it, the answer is -3.7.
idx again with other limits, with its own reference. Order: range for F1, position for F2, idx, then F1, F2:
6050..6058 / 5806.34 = 0.5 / 0.1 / -0.5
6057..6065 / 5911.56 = -2.6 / 0.3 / 2.8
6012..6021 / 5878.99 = -1.6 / 0.9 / 2.6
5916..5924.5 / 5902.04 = -1.8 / 3.0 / 4.7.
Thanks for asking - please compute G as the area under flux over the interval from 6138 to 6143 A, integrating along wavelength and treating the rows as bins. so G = 82.5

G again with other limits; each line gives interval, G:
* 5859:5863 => 56.2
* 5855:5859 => 53.0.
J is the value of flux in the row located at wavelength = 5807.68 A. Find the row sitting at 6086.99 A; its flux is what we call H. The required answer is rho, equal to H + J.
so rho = 32.2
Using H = 15.89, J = 16.3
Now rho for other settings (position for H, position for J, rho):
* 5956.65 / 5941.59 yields 27.2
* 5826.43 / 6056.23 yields 30.6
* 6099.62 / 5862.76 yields 29.4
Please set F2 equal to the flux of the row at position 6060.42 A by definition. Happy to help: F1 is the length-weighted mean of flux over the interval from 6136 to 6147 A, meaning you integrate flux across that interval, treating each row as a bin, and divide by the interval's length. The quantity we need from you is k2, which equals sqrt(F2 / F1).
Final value 0.98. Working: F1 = 16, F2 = 15.77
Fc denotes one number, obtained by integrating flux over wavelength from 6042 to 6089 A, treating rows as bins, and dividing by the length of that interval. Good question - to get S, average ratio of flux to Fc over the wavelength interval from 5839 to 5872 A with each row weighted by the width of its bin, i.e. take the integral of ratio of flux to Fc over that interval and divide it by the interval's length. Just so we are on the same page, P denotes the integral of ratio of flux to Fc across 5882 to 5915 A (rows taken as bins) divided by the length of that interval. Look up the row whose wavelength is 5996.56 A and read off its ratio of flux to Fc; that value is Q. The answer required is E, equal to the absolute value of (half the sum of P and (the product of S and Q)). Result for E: 0.737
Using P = 0.6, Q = 0.92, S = 0.90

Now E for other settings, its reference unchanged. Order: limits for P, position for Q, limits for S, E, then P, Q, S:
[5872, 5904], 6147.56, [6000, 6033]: 0.819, 0.6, 1.05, 0.94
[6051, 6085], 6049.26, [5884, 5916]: 0.819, 1.0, 1.00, 0.64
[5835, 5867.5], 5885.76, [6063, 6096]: 0.776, 0.9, 0.64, 1.00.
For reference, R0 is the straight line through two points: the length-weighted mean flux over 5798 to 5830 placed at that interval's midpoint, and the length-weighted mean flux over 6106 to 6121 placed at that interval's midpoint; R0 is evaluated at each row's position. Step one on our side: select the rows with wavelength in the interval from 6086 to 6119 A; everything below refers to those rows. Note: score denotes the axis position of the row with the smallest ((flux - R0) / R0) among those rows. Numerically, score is 6102.42 A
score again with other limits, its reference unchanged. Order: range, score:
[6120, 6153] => 6122.13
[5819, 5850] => 5822.41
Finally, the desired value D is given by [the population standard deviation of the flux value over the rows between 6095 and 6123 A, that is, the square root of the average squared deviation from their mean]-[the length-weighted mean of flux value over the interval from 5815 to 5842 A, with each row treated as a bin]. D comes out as -13.7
